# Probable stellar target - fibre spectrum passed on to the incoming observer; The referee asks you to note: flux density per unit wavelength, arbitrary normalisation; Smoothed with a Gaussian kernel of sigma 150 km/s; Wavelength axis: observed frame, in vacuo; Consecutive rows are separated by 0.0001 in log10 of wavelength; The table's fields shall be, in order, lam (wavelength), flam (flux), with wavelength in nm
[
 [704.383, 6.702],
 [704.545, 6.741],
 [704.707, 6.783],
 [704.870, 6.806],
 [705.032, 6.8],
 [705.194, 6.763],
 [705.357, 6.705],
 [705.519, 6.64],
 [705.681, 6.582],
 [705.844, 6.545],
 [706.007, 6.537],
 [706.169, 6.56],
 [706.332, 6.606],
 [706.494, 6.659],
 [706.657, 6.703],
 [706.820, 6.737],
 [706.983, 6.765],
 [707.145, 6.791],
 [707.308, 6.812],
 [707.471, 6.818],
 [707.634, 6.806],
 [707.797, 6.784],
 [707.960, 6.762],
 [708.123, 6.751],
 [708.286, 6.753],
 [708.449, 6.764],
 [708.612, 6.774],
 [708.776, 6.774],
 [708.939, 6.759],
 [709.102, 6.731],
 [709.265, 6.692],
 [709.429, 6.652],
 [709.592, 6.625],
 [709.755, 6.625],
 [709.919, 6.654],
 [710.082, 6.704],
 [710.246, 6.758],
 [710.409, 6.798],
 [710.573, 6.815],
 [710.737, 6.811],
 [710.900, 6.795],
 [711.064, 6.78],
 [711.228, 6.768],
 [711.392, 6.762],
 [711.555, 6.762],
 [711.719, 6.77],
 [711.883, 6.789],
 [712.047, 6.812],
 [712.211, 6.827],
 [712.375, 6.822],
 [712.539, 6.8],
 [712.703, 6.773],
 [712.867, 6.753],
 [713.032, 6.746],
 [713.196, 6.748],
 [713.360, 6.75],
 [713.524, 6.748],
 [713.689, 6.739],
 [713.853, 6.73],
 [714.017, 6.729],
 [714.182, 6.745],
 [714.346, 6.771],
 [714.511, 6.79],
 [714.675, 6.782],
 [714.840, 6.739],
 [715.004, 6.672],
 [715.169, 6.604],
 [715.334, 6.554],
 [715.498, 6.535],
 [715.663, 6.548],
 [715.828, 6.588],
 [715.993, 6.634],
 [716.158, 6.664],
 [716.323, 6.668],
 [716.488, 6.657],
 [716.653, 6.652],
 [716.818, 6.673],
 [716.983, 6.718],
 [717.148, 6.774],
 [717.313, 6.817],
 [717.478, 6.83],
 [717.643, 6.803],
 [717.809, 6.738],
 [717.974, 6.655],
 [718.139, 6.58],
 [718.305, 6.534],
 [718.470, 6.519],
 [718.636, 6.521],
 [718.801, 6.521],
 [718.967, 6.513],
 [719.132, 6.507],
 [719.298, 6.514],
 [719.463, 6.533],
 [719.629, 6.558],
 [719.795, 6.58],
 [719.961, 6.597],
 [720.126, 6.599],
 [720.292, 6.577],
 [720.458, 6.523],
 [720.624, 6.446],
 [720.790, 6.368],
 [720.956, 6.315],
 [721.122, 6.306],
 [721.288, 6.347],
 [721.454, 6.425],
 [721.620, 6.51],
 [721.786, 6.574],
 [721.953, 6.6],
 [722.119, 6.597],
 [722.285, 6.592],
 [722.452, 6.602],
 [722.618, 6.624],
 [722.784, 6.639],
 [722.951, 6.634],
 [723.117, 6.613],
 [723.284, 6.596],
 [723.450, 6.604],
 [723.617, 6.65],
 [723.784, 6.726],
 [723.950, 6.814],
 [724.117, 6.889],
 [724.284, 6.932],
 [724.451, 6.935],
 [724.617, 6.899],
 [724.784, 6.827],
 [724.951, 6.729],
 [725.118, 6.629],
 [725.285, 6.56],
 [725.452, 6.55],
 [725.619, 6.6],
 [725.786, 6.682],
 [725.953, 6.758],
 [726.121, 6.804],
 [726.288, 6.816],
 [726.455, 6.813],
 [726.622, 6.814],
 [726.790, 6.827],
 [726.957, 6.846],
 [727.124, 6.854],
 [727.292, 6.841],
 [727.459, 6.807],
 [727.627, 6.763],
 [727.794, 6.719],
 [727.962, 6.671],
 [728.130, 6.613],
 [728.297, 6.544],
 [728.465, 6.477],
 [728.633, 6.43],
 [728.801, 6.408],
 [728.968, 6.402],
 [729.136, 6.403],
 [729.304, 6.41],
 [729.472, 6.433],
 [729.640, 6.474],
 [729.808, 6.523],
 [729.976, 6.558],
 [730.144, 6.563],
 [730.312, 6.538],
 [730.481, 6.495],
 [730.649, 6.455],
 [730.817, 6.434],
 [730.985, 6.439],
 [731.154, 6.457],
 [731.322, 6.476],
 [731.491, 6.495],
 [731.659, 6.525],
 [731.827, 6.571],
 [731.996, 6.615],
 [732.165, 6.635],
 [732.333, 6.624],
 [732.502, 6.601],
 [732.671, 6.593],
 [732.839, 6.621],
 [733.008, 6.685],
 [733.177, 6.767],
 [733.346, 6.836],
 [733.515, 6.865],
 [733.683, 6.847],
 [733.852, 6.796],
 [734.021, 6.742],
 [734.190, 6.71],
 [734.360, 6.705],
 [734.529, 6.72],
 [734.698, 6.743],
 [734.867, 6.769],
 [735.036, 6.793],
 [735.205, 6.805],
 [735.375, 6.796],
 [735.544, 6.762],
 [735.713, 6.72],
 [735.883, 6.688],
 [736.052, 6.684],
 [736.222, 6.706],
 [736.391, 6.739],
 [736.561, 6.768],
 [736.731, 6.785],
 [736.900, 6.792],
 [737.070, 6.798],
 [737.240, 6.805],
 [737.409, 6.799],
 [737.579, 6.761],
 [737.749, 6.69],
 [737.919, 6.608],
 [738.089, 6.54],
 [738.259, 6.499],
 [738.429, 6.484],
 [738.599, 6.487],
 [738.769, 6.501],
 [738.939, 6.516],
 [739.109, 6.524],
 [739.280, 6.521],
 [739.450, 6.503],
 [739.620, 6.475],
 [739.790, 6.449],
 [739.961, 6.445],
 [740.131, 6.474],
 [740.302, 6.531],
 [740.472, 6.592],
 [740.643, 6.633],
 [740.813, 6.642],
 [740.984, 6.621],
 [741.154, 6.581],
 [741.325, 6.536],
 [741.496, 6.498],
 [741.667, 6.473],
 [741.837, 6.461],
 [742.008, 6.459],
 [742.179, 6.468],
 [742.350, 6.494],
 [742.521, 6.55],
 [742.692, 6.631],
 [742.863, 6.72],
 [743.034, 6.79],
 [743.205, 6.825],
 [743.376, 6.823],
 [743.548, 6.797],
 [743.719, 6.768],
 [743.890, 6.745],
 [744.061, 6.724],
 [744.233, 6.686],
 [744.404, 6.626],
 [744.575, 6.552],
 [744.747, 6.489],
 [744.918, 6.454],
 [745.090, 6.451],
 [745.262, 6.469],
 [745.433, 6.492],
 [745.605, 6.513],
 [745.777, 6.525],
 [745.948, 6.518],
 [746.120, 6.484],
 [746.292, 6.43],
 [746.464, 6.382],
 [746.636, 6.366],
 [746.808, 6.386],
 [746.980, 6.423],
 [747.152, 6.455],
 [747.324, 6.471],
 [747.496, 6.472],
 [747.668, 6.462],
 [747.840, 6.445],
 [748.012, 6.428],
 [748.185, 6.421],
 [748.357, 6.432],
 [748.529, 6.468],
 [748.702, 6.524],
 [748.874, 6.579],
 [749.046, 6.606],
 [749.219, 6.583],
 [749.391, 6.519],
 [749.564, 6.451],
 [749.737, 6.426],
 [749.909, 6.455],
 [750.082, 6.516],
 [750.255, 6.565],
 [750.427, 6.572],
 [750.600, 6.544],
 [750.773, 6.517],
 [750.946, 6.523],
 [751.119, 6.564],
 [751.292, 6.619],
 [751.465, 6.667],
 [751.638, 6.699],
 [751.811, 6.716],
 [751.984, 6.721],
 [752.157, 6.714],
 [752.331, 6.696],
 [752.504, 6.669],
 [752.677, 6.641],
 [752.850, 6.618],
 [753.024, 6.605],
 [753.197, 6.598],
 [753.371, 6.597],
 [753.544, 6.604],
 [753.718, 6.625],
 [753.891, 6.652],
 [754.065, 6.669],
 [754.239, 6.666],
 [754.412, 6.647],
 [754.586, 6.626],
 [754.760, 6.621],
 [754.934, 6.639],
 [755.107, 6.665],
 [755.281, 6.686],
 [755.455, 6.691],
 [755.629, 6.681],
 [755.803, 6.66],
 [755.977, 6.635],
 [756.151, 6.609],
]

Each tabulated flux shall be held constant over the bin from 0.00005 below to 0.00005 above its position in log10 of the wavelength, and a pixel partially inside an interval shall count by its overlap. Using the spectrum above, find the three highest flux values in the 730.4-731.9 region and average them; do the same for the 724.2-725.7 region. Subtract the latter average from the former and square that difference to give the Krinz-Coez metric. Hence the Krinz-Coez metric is 0.15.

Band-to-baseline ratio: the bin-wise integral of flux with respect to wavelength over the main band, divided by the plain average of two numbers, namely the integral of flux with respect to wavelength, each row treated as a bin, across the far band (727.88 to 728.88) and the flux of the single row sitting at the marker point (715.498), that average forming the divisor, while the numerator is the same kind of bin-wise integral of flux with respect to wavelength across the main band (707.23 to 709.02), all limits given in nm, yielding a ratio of 1.86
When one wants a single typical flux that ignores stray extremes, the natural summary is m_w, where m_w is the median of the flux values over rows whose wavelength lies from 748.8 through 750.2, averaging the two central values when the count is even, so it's 6.52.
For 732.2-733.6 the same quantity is 6.65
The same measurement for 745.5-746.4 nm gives 6.51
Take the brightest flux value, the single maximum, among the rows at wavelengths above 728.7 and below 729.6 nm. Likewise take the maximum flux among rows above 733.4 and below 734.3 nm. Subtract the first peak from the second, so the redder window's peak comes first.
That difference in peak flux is 0.4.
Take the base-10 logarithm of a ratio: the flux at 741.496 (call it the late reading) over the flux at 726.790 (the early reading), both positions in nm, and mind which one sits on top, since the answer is -0.02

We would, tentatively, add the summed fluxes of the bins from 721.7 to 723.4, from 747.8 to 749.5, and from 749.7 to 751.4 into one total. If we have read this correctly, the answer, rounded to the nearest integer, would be 196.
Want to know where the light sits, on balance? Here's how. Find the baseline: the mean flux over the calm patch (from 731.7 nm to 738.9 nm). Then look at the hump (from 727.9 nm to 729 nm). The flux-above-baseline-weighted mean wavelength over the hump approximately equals 728.63 nm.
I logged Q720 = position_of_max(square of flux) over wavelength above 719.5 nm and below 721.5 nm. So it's 720.126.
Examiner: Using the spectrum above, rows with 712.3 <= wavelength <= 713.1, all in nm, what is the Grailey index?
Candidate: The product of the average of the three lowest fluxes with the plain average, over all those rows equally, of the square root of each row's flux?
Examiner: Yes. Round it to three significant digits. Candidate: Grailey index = 17.6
